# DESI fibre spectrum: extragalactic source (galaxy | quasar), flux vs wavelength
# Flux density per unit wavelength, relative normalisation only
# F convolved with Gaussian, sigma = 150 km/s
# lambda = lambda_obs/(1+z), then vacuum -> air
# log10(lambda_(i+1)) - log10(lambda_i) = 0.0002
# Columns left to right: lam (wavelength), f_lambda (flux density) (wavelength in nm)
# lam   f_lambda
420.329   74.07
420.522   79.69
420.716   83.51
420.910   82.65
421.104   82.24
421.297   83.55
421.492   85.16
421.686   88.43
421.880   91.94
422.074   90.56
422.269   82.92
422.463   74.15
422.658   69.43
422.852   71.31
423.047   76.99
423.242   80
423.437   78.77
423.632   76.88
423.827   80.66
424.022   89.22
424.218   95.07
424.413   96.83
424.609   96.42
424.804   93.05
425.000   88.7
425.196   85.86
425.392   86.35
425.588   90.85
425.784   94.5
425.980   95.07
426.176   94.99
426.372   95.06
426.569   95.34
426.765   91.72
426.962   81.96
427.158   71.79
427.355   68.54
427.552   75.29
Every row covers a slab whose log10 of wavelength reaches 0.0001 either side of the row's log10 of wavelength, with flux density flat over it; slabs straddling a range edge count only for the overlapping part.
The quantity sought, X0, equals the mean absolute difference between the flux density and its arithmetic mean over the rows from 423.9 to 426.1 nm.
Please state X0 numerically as 3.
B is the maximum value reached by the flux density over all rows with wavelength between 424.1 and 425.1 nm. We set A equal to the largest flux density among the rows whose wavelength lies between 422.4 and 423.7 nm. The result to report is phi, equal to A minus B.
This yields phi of -17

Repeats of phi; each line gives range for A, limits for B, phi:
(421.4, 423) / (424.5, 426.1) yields -4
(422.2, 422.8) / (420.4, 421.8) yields -6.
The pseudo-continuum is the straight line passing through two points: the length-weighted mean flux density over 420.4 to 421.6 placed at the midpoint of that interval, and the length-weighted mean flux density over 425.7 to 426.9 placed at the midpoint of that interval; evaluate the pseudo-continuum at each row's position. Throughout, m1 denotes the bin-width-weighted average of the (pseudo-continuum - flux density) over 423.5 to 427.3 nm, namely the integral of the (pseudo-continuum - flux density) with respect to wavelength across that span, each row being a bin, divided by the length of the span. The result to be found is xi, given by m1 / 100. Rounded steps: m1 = 3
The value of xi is 0.03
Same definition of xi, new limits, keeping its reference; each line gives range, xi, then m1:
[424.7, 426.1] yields 0.01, 1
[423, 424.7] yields 0.03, 3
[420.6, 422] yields -0.02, -2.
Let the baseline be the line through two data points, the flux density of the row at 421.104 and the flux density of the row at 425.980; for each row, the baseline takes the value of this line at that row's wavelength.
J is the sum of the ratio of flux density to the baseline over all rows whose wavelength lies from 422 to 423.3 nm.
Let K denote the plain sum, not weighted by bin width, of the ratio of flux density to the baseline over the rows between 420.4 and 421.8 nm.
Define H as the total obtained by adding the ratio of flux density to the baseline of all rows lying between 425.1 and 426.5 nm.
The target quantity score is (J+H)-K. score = 6.0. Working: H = 6.79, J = 6.3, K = 7.11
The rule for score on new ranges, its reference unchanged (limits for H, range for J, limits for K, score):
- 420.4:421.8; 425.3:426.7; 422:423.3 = 7.7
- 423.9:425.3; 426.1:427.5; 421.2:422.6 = 6.2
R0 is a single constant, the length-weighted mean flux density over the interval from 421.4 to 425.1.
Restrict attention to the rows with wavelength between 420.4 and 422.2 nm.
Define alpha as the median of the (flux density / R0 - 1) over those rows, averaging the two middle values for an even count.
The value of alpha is -0.01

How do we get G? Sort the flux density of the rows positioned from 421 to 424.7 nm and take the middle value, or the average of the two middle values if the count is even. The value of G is 83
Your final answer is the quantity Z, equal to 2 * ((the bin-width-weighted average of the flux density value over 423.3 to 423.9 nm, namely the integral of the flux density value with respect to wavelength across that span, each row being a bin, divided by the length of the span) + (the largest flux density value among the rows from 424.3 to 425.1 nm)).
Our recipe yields 351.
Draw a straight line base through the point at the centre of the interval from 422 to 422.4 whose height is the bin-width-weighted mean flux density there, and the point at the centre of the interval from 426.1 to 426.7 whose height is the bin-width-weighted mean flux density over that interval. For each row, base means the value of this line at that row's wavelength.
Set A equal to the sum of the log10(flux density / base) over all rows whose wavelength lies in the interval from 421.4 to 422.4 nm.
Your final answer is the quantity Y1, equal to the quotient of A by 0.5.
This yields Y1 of 0.15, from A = 0.08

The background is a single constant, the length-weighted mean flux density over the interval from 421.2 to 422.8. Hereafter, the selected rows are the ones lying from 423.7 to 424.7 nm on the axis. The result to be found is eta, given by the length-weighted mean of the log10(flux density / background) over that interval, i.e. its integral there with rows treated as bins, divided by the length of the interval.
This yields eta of 0.04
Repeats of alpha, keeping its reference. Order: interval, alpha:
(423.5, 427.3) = 0.08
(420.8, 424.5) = -0.02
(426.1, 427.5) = 0.08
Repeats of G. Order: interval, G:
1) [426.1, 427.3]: 93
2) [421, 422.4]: 85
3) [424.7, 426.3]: 92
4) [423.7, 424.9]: 94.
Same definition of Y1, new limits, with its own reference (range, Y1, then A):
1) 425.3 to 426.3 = -0.06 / -0.03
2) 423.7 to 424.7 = 0.07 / 0.03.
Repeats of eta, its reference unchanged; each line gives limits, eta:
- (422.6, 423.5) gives -0.04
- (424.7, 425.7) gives 0.03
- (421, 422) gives 0.02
